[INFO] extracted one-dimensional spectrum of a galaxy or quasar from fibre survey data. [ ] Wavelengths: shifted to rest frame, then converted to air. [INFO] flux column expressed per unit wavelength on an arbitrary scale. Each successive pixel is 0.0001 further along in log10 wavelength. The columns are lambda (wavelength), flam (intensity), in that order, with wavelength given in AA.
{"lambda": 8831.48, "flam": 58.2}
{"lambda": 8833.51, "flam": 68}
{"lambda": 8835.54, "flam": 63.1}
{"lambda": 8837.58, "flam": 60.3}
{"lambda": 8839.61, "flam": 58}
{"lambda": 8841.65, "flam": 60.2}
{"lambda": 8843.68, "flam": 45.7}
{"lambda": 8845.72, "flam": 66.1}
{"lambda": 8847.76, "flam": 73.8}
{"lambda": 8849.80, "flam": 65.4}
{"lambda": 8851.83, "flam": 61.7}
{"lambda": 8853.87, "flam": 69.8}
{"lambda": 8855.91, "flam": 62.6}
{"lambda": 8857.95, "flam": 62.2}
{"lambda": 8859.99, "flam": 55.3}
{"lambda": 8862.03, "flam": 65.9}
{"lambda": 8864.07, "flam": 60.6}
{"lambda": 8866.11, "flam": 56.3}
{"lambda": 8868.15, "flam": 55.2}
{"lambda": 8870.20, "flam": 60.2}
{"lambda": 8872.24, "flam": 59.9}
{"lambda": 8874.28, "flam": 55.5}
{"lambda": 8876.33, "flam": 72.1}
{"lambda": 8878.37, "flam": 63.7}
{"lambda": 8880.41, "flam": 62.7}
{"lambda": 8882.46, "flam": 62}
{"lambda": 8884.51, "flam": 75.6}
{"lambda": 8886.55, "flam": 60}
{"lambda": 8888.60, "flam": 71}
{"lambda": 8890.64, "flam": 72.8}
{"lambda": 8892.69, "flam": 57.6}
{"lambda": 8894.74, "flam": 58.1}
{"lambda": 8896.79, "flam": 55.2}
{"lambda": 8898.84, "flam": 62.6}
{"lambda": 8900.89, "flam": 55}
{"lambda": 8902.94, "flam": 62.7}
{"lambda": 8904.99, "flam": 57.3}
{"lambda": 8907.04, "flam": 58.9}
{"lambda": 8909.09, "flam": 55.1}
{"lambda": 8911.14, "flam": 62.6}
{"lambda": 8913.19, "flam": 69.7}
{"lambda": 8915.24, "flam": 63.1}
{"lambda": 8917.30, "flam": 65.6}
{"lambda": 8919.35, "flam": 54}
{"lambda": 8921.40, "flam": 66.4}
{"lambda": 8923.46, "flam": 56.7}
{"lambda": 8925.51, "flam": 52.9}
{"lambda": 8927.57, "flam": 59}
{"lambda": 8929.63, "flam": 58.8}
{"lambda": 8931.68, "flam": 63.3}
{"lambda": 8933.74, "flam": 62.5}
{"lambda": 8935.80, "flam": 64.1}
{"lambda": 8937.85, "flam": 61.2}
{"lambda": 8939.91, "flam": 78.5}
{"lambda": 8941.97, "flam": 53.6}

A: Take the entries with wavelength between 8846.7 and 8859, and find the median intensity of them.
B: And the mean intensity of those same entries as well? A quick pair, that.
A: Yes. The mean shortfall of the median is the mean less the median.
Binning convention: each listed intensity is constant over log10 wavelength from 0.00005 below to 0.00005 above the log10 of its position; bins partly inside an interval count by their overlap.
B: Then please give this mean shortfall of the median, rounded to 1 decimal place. 1.9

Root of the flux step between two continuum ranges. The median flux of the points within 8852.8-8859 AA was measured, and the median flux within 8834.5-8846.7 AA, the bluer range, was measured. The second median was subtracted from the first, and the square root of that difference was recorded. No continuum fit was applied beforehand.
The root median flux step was 1.53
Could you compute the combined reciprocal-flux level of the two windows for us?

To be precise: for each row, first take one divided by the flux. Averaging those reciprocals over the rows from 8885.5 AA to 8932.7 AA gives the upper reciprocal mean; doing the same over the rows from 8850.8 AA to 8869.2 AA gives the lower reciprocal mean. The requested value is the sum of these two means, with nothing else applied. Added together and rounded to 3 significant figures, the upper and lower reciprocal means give 0.0330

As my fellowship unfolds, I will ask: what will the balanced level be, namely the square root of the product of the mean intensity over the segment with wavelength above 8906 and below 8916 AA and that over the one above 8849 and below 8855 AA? 63.7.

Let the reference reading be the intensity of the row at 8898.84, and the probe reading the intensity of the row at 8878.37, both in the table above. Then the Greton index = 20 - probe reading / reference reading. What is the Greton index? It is 19.0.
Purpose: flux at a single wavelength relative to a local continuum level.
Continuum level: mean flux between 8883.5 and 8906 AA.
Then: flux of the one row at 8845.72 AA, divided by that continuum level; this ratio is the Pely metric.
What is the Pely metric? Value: 1.06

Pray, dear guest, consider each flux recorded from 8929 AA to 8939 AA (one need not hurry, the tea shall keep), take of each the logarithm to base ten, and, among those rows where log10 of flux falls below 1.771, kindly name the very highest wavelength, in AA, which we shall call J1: 8929.63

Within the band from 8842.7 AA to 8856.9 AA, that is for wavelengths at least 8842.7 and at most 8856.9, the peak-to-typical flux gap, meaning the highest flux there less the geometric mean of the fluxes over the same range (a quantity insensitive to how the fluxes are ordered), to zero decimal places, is 11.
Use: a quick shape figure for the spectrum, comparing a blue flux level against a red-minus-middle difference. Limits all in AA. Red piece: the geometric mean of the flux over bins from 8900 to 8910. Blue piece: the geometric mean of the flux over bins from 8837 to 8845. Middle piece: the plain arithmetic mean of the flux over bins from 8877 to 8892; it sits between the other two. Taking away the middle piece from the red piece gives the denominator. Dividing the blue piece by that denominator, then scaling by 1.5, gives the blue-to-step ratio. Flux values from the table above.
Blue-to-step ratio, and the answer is -9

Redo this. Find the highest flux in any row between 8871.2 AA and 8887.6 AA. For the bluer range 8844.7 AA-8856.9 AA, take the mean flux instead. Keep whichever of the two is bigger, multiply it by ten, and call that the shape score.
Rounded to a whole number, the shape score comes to 756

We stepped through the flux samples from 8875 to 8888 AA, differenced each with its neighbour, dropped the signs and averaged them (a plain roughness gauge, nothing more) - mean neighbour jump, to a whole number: 8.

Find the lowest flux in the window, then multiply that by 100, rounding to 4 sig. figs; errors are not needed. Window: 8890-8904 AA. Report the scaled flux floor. 5500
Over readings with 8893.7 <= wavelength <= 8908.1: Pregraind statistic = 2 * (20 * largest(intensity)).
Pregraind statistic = 2508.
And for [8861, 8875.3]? 2636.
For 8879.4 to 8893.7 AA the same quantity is 3024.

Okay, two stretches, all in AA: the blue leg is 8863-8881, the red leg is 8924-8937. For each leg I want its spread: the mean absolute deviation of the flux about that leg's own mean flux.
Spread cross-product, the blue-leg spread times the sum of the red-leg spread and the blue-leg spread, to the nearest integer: 25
